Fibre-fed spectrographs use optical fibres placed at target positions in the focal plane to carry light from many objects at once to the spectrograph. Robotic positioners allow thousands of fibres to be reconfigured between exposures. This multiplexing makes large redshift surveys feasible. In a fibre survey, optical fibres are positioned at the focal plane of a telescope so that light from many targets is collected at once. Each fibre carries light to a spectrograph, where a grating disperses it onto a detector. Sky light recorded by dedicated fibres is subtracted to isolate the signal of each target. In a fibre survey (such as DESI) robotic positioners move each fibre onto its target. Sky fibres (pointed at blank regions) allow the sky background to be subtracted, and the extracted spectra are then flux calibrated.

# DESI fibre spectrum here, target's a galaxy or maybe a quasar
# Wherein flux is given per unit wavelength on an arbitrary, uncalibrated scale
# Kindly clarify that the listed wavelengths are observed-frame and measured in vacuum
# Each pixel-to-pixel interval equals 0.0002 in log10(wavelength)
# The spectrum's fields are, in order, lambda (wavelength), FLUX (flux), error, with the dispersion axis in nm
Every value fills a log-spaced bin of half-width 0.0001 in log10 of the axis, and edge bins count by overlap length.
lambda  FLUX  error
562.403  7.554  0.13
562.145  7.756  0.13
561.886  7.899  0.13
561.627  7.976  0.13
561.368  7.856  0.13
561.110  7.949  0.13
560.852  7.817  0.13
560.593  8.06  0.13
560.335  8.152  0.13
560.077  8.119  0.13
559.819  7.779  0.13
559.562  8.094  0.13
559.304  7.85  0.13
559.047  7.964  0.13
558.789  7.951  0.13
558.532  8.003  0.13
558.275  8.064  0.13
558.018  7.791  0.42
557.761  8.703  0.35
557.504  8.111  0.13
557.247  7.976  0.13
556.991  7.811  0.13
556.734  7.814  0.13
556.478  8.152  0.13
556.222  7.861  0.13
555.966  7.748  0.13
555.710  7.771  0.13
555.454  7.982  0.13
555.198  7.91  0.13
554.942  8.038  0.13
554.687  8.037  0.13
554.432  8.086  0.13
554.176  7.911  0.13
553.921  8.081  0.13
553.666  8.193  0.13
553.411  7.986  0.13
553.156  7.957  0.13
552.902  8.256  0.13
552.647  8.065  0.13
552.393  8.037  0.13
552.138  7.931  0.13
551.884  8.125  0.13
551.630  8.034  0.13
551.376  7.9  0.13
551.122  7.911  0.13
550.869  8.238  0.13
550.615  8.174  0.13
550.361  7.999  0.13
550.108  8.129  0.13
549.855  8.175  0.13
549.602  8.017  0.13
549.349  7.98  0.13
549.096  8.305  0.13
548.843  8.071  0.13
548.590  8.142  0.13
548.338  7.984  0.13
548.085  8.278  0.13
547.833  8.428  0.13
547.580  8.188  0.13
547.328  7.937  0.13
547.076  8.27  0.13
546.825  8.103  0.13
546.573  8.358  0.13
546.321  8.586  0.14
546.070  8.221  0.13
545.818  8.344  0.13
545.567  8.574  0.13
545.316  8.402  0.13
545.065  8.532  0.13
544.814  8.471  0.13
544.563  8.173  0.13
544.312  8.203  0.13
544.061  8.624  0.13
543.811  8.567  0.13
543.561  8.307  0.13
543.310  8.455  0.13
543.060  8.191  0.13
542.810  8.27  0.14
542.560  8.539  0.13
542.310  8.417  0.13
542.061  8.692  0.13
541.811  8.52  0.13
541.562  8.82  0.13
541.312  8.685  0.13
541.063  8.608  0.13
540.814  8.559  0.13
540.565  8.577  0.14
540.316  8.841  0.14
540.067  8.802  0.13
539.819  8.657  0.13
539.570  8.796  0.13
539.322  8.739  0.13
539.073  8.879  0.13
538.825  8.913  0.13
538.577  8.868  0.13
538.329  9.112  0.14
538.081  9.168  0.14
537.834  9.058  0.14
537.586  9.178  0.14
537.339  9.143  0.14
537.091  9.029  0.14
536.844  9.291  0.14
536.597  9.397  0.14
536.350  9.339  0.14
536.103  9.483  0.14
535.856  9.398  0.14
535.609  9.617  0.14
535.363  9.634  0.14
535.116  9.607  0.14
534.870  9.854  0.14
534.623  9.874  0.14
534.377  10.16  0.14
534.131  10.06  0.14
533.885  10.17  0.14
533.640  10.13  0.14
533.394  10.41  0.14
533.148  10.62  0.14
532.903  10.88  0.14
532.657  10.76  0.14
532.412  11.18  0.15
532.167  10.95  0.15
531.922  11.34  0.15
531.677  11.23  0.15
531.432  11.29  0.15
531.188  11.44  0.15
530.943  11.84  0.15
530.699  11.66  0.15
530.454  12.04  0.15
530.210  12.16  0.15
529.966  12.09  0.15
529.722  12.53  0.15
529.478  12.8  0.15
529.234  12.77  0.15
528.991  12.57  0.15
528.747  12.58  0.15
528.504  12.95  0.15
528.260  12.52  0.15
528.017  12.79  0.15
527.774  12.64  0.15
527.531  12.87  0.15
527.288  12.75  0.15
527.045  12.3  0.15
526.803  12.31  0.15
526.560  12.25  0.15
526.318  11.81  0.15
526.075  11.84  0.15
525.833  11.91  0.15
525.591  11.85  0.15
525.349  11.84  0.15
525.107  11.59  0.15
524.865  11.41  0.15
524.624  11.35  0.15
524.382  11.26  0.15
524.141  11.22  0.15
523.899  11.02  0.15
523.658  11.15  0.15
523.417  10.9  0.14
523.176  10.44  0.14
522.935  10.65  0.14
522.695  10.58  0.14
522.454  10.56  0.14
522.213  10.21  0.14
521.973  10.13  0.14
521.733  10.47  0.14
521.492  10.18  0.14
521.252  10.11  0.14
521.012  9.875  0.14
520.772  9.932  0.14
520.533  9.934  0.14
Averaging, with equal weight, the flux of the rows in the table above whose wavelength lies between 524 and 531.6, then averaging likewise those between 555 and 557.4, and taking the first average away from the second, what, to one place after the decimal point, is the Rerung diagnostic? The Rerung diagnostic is -4.2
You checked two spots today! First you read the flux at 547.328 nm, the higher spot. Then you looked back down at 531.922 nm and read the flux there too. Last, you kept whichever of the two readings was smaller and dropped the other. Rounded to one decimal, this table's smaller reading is 7.9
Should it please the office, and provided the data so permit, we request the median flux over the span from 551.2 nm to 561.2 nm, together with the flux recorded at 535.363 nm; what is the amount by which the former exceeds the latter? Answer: -1.6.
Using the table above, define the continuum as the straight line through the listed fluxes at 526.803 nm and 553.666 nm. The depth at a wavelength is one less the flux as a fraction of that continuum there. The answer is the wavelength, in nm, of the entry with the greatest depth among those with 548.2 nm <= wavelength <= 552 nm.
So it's 548.338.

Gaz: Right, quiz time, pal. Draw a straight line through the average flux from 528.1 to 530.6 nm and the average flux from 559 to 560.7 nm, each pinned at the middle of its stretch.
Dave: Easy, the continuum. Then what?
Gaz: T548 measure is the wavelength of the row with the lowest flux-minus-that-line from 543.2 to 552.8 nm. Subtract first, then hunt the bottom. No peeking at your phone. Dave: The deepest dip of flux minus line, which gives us 543.561 nm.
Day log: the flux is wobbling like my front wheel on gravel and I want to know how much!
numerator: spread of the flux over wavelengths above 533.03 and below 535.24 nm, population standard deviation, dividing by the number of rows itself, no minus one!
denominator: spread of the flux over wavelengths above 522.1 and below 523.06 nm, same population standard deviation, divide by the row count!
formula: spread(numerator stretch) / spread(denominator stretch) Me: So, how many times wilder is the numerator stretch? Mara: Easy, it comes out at 1.7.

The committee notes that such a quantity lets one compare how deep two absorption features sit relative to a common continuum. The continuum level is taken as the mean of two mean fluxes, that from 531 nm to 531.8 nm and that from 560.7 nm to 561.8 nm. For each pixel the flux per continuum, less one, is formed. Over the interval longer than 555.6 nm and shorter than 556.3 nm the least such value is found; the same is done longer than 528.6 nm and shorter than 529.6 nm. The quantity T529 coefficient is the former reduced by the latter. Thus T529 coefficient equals -0.50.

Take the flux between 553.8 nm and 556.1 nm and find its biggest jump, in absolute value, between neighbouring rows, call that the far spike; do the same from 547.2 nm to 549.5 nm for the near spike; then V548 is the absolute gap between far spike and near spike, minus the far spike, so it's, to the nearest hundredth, -0.10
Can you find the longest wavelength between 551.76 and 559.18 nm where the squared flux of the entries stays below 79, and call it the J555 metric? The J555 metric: 559.047 nm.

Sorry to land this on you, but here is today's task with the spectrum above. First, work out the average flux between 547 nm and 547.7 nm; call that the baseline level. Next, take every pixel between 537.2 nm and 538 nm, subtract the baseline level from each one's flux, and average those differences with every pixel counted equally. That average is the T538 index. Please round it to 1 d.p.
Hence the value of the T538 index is 1.0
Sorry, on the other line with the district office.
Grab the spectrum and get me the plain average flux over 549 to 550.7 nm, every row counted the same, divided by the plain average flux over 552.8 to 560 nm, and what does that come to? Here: 1.01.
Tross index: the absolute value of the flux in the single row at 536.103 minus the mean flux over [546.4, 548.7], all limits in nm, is 1.3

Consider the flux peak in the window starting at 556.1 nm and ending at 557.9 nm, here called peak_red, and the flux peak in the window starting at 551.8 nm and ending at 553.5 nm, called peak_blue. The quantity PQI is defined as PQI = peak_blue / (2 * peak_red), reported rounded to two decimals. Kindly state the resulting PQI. 0.47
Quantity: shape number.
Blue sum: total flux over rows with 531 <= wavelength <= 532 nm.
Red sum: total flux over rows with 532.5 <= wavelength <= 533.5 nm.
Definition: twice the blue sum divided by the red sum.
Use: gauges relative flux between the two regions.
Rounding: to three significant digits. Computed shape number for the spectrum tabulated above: 2.12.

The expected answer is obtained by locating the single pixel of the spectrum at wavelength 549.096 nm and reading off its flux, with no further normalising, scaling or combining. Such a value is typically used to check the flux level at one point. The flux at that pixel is 8.305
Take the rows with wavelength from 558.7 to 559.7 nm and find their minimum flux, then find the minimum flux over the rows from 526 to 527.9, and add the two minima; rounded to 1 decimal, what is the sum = 19.7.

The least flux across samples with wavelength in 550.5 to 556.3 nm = 7.748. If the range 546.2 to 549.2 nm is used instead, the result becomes 7.937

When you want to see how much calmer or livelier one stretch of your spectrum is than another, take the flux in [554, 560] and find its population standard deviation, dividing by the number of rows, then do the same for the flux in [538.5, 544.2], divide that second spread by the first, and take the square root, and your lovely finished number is 1.0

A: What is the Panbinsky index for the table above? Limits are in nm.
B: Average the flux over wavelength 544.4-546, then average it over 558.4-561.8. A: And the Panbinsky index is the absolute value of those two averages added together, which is 16.4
